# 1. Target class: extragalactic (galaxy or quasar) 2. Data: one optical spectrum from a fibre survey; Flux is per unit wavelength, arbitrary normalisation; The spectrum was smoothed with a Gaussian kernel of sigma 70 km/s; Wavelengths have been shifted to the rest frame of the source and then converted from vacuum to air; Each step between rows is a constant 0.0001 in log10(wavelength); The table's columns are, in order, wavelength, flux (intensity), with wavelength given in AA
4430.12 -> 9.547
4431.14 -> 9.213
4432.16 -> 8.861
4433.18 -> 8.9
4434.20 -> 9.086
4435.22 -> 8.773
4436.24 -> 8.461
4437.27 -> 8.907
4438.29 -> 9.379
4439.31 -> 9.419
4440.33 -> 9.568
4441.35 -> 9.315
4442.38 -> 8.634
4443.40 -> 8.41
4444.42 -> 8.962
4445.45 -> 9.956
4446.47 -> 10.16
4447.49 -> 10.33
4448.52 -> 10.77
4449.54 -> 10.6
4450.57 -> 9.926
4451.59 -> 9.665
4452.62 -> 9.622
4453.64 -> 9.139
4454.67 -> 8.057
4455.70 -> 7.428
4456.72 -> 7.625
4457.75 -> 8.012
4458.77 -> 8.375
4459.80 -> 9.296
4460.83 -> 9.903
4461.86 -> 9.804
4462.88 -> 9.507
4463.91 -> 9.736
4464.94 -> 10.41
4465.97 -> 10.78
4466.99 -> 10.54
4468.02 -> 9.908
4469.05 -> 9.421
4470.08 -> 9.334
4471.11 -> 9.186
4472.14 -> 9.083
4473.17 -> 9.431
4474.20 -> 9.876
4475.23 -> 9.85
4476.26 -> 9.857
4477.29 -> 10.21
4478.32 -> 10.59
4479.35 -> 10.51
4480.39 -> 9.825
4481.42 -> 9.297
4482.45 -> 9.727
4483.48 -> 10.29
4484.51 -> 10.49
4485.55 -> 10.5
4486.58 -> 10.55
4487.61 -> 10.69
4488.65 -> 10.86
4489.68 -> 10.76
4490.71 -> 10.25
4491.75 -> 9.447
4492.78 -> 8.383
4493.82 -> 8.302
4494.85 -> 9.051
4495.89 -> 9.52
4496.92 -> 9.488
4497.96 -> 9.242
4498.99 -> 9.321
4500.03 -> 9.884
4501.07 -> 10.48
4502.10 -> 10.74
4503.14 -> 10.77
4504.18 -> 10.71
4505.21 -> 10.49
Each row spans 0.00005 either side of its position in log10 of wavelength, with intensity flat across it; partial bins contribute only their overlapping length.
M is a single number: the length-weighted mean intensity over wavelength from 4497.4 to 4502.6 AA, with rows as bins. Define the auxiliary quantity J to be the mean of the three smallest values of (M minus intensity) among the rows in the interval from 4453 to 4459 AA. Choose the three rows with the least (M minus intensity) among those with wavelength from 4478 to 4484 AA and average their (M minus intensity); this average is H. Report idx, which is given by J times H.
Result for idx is -0.75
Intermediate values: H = -0.54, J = 1.40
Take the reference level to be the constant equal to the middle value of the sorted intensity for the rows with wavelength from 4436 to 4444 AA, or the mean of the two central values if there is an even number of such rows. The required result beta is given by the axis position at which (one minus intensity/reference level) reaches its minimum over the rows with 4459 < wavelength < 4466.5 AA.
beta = 4465.97 AA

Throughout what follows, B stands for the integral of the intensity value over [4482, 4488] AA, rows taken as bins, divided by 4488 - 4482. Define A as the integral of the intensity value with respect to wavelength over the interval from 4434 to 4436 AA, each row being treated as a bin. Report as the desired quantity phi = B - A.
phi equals -7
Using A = 18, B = 10.4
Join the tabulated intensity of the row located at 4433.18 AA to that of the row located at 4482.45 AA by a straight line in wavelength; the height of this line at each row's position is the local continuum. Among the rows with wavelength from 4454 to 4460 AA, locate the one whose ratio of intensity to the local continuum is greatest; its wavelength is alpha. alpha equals 4459.80 AA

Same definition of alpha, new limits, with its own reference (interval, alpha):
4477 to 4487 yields 4478.32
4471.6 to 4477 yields 4474.20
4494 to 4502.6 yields 4502.10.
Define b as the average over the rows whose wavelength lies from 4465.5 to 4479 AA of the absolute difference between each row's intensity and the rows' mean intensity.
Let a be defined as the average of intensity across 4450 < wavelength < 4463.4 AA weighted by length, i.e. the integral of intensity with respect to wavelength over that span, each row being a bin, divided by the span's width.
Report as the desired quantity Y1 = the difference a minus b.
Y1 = 8.52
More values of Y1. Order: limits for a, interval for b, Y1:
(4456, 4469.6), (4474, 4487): 9.11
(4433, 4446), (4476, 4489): 8.70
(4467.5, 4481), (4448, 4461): 8.84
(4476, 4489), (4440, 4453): 9.70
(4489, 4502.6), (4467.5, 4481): 9.25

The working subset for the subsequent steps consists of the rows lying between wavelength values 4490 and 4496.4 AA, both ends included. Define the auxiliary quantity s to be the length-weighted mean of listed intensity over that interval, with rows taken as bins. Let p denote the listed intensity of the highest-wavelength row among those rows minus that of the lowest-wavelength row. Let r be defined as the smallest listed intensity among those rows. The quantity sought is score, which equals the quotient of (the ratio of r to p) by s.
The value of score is -1.2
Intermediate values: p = -0.7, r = 8.302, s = 9.2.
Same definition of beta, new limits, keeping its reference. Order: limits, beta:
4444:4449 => 4448.52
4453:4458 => 4453.64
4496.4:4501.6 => 4501.07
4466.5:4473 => 4466.99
